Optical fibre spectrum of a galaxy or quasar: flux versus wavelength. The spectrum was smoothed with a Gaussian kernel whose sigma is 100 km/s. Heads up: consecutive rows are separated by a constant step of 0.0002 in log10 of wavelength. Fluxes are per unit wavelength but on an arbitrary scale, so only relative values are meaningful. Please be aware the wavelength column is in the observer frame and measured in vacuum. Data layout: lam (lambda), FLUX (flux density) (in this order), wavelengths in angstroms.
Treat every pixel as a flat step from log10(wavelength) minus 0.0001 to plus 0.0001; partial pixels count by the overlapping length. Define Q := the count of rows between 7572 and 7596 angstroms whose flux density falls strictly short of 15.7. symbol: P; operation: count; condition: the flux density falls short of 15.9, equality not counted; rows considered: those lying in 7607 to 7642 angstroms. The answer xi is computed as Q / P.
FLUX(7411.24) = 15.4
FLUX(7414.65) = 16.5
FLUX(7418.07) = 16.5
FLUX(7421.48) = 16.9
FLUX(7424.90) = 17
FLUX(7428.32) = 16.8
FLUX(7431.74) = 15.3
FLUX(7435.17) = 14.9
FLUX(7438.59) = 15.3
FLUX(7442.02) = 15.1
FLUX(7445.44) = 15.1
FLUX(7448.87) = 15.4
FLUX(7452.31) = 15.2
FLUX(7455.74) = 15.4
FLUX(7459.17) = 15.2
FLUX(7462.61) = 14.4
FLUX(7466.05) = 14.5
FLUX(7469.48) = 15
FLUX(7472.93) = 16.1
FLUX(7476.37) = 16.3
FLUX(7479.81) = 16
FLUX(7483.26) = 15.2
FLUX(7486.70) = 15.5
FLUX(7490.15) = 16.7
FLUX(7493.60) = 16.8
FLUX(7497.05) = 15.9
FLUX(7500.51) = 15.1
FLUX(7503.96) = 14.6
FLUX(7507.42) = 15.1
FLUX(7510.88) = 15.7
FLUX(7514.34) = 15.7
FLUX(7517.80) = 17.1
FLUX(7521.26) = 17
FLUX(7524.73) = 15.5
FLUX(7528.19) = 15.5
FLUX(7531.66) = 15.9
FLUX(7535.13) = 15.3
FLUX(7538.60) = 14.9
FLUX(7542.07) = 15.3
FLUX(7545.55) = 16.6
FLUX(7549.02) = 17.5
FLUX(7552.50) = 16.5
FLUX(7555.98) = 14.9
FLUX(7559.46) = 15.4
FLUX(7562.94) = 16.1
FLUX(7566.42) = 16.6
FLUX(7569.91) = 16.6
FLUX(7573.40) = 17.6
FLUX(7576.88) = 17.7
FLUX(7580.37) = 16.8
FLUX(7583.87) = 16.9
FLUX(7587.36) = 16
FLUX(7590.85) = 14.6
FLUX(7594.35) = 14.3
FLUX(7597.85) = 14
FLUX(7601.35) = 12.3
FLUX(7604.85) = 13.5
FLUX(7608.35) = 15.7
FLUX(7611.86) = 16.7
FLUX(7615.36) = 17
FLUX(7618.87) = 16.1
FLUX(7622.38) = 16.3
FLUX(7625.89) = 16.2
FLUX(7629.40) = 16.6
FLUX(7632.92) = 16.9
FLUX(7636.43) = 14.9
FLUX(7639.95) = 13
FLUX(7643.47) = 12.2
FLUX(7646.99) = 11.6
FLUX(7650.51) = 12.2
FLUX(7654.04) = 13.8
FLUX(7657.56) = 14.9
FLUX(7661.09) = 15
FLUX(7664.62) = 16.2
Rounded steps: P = 3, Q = 2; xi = 0.67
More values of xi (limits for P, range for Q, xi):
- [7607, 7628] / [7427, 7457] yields 8.00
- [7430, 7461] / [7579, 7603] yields 0.44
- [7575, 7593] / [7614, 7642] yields 2.00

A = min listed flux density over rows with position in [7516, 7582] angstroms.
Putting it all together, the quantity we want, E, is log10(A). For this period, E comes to 1.173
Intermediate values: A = 14.9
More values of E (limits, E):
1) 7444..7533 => 1.158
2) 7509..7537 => 1.185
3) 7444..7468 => 1.158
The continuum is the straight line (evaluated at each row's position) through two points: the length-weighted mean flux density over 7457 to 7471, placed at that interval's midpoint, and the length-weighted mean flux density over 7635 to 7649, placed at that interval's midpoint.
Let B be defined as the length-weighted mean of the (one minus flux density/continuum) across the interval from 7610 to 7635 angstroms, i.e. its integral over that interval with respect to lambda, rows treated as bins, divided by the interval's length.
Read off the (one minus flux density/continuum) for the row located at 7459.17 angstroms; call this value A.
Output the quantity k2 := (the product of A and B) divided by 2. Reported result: 0.0031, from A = -0.023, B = -0.26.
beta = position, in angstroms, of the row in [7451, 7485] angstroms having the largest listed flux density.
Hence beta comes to 7476.37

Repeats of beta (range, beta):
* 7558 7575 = 7573.40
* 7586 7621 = 7615.36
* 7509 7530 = 7517.80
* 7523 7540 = 7531.66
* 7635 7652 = 7636.43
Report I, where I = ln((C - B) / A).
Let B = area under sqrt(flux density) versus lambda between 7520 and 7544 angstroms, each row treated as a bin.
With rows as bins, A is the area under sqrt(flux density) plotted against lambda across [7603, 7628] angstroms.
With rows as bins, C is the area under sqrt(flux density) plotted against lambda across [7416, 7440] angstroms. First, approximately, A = 100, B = 94.8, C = 96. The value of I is -4.2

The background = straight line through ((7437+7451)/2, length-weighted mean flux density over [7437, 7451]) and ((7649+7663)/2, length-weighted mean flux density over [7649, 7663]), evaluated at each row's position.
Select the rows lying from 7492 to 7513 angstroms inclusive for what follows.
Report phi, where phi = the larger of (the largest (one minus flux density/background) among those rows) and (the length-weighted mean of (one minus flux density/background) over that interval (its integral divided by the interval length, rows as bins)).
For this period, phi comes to 0.02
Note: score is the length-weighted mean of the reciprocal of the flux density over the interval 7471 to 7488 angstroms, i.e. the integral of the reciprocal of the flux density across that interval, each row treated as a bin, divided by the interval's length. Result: 0.063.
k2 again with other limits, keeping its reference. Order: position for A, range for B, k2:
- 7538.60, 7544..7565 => 0.0055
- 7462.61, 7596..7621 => -0.0019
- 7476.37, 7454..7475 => 0.0012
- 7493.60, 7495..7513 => 0.0053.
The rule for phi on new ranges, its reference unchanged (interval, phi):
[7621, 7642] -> 0.08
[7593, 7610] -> 0.14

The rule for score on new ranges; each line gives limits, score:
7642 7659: 0.078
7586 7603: 0.071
